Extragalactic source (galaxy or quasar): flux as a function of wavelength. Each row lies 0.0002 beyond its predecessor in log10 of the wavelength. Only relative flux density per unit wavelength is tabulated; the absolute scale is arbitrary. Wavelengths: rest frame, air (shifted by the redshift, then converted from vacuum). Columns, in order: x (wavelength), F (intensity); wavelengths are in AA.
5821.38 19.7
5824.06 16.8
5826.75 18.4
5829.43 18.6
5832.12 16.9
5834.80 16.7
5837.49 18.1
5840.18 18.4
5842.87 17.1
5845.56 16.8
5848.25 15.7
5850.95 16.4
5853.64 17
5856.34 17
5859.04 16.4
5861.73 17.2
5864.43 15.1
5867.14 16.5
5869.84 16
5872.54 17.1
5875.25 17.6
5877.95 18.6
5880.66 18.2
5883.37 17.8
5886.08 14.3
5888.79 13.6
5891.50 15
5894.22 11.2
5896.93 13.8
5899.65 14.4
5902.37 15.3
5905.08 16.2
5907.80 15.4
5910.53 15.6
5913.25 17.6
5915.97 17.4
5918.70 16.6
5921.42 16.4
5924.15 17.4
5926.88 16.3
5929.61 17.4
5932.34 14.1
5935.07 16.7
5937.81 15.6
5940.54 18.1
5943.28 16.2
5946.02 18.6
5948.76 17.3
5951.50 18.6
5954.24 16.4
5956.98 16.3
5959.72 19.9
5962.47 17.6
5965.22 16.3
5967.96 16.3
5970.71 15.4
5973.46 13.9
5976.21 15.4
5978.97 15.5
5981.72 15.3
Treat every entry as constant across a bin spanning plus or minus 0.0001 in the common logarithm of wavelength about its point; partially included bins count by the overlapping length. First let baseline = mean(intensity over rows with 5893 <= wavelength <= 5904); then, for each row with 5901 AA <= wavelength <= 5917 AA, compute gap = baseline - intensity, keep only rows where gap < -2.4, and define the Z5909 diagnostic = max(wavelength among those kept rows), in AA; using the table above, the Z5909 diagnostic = 5915.97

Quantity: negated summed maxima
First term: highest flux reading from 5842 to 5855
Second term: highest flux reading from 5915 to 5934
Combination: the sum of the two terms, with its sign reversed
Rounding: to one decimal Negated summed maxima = -34.5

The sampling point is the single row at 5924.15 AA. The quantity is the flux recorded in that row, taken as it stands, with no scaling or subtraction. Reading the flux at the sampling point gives 17.4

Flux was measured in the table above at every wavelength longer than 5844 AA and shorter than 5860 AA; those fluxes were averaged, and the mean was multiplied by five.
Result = 83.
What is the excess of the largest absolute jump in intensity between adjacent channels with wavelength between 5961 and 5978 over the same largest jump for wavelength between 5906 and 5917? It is -0.5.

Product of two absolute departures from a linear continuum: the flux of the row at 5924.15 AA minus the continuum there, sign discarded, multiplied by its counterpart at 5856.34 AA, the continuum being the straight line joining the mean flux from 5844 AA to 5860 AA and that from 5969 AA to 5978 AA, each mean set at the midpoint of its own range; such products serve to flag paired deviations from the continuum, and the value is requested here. 0.9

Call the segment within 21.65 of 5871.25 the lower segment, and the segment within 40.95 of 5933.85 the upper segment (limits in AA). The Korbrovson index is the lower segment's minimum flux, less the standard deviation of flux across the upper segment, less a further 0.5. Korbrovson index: 11.4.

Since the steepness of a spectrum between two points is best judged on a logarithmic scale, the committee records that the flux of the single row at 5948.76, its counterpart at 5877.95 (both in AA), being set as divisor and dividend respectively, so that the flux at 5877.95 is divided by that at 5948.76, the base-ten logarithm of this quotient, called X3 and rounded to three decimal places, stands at 0.031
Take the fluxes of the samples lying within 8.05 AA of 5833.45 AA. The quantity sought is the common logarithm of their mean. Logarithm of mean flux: 1.25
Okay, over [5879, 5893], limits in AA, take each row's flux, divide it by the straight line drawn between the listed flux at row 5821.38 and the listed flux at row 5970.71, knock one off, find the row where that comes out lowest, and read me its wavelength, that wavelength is 5888.79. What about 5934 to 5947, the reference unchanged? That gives 5937.81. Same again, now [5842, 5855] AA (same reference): 5848.25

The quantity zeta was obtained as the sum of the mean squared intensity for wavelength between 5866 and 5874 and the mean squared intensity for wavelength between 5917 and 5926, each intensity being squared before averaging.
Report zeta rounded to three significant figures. 556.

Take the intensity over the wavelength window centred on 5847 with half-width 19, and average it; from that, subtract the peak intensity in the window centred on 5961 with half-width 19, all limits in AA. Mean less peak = -2.9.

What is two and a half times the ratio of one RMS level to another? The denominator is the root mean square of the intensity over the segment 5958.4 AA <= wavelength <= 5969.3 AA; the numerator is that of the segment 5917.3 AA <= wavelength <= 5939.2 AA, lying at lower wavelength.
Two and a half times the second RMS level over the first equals 2.32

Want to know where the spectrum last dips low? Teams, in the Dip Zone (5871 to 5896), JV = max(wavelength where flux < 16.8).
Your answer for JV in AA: 5894.22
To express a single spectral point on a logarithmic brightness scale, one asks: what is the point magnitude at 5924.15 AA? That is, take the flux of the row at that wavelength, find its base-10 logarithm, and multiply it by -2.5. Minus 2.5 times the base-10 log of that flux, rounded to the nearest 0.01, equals -3.10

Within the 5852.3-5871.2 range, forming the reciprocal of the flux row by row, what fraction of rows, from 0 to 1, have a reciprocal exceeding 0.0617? 0.29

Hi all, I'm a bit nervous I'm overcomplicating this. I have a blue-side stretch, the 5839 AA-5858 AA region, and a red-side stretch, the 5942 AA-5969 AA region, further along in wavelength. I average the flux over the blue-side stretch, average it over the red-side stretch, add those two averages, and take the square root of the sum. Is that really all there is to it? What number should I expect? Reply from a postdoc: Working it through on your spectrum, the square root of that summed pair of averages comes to 5.85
